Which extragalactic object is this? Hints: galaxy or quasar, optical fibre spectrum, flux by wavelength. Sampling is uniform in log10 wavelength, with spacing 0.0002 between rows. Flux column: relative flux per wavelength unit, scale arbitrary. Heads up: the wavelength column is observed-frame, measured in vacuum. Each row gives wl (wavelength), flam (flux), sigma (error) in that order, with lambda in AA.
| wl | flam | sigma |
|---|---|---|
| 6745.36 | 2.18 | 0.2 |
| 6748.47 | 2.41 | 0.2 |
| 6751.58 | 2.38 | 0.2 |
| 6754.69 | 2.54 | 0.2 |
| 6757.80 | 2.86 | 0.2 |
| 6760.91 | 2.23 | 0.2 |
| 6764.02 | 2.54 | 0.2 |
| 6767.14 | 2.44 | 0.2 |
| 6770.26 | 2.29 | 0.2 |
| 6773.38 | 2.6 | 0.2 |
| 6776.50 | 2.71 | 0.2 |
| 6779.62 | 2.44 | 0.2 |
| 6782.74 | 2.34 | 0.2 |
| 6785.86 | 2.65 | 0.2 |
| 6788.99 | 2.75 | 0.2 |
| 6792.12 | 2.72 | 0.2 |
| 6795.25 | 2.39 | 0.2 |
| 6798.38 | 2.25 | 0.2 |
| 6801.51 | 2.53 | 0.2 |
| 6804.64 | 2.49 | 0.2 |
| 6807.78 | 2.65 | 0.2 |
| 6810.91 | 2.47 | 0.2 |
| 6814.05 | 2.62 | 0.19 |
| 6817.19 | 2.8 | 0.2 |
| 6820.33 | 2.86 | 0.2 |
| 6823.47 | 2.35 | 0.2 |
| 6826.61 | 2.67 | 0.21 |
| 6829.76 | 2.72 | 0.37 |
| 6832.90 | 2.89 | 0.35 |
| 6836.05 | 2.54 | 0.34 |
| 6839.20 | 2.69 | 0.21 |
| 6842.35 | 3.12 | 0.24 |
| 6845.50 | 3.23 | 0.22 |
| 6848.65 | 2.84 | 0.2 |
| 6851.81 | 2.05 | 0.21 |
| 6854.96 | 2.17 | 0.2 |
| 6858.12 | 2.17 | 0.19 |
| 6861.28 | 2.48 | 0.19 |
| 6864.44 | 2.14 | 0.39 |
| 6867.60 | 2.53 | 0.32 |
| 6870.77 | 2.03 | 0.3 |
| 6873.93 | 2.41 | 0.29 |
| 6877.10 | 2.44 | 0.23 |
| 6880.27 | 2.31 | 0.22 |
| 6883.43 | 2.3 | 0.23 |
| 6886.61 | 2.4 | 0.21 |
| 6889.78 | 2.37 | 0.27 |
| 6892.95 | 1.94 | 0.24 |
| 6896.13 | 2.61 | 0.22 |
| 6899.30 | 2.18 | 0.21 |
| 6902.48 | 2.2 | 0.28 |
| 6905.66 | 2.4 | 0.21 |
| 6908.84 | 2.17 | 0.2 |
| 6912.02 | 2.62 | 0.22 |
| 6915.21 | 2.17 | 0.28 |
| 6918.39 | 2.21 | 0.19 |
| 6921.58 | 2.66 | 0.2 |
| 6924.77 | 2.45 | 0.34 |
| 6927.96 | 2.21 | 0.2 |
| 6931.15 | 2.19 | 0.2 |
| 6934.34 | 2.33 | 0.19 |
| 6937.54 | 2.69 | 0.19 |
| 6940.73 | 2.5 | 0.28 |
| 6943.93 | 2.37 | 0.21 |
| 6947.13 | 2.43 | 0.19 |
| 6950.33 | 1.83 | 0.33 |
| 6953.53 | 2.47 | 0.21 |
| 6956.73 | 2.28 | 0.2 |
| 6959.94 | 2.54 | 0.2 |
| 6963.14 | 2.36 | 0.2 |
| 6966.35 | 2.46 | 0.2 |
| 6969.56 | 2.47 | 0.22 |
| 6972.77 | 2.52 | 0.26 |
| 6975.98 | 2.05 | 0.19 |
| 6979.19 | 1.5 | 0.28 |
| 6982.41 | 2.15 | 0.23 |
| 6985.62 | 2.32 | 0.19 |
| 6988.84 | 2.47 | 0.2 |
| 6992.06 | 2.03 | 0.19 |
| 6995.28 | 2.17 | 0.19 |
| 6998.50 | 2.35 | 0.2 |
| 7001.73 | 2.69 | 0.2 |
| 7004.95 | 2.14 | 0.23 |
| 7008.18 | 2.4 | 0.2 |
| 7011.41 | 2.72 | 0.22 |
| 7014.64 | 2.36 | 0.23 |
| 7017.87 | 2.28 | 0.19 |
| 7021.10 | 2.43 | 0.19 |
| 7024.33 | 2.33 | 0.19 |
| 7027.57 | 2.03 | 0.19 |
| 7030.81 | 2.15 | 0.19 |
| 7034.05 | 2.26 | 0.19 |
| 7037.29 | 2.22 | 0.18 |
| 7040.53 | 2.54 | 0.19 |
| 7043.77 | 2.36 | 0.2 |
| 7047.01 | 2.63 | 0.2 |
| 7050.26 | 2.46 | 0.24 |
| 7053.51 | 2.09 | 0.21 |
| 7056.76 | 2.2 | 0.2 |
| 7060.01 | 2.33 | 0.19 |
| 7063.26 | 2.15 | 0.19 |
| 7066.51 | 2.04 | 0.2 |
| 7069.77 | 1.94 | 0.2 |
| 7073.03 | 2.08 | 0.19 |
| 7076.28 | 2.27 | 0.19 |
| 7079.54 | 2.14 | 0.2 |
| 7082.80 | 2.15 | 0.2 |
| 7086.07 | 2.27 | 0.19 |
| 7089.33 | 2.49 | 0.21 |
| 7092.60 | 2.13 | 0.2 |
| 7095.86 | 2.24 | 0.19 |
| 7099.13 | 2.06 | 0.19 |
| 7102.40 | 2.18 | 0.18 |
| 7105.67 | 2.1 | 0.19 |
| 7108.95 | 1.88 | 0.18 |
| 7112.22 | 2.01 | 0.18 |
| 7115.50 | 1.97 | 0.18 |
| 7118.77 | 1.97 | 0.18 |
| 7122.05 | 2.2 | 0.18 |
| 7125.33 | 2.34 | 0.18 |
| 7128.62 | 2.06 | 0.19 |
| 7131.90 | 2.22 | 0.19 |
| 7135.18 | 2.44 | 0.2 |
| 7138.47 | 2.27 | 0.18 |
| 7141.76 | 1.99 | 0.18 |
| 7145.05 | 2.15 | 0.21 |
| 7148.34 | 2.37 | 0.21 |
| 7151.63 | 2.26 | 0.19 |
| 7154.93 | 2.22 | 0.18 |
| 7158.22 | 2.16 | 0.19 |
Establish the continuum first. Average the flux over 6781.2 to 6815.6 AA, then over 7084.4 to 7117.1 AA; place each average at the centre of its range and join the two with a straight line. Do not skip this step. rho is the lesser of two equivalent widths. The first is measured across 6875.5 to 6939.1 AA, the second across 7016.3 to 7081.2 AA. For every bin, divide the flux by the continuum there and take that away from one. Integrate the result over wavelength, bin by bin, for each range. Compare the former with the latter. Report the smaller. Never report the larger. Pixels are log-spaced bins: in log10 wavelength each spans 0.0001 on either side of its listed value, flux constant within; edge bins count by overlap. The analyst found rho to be -1.3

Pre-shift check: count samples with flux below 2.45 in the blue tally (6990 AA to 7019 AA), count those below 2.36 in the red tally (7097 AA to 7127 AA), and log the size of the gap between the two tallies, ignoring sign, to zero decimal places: 2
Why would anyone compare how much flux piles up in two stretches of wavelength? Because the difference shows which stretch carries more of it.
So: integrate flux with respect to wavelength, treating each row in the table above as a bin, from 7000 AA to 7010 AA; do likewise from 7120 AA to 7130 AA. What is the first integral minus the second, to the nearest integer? 2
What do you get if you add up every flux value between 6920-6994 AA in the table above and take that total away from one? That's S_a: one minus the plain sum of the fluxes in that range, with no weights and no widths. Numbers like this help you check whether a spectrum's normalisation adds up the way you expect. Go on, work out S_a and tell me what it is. -52.3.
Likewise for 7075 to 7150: -48.9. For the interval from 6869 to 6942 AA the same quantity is -52.8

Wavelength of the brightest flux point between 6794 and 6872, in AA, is 6845.50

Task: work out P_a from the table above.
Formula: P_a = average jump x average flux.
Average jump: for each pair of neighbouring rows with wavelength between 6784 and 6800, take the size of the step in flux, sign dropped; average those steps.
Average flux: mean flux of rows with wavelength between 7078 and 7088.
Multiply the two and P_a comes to 0.33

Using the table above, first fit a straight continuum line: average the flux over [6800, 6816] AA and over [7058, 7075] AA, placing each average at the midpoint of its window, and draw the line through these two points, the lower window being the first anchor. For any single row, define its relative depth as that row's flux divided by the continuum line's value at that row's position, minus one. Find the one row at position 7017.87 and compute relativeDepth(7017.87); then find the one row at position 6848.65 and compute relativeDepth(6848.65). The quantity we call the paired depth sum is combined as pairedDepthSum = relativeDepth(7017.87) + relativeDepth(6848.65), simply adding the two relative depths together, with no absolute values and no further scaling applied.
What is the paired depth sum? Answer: 0.18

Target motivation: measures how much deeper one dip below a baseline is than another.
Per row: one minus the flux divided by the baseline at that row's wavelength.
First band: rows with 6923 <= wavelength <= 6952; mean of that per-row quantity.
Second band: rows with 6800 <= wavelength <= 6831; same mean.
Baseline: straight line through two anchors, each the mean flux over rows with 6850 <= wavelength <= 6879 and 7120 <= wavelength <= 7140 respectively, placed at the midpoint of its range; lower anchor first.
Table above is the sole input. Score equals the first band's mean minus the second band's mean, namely 0.12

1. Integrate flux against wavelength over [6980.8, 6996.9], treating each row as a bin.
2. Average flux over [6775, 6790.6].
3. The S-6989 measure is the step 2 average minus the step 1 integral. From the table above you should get -33.3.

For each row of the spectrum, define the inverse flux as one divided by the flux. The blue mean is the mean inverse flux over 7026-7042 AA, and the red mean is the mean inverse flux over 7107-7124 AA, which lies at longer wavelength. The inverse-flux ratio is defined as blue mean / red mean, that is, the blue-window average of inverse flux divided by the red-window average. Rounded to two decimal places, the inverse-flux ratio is 0.90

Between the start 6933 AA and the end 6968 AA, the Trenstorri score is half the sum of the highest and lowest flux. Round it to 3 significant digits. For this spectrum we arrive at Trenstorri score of 2.26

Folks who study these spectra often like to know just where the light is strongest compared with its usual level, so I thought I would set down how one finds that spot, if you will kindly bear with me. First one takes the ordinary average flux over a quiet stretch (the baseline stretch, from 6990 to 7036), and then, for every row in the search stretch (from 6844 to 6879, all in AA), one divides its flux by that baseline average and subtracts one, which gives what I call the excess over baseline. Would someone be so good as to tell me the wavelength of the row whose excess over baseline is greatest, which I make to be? 6845.50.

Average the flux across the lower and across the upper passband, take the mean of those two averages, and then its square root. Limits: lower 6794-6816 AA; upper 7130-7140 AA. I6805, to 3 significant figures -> 1.55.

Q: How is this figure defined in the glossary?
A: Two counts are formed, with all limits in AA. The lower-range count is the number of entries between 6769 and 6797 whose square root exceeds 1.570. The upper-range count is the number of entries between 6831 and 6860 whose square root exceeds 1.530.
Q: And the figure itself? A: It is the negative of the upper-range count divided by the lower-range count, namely -1.2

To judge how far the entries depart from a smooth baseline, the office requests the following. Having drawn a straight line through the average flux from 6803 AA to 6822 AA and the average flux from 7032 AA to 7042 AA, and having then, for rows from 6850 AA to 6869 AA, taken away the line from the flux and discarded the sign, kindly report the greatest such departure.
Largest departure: 0.54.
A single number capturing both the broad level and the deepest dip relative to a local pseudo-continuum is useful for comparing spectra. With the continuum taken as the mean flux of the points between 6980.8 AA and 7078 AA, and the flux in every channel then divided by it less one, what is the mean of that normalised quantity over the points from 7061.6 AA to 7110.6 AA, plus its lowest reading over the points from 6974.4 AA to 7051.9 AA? -0.41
